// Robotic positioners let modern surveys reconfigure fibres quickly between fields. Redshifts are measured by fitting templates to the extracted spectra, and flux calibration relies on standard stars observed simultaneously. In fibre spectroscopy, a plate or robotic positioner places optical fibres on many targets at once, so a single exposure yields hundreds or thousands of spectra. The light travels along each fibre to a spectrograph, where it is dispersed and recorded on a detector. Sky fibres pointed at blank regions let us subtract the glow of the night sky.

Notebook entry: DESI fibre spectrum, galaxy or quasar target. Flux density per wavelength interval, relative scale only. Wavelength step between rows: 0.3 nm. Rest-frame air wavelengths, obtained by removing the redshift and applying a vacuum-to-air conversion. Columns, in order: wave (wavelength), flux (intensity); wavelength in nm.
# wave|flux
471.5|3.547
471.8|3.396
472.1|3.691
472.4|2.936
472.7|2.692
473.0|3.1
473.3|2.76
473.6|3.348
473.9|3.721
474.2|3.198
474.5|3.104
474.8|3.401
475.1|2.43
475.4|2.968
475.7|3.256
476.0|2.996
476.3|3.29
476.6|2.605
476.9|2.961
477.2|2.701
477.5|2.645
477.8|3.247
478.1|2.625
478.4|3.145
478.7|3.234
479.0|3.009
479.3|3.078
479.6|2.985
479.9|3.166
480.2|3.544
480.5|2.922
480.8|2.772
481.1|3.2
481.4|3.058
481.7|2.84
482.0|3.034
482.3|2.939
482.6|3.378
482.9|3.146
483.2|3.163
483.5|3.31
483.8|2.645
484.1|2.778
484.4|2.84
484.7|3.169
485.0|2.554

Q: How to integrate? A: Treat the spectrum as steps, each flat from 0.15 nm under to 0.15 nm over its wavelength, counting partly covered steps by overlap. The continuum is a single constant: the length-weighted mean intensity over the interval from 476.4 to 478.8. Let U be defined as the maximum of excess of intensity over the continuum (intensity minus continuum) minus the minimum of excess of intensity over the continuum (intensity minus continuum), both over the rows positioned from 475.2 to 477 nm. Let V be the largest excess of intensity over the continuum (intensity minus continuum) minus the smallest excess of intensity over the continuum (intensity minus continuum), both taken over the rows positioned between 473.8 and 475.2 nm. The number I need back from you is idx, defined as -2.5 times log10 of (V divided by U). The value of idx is -0.7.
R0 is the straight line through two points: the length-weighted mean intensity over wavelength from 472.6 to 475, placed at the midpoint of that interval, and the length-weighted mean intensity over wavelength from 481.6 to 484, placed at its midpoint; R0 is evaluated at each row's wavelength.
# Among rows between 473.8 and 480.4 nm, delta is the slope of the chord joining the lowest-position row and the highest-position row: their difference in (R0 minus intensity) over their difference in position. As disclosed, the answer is 0.02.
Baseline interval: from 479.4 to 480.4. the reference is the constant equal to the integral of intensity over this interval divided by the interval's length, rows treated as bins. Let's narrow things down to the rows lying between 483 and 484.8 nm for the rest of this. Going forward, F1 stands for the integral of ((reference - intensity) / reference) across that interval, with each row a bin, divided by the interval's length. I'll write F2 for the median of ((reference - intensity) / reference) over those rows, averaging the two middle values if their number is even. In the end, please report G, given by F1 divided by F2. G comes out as 1.1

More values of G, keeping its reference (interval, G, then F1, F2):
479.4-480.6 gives 0.4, 0.01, 0.04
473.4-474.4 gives 1.2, -0.05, -0.04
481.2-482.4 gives 1.0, 0.07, 0.07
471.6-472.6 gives 0.6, -0.03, -0.06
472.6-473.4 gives 0.8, 0.11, 0.14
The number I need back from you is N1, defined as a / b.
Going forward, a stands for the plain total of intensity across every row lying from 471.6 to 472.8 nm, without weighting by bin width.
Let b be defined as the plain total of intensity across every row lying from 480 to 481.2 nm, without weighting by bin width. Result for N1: 1.02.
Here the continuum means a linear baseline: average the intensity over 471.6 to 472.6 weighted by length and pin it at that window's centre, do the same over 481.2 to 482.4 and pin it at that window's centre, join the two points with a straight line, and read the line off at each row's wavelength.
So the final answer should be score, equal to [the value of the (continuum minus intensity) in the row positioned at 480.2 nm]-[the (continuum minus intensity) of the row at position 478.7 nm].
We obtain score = -0.36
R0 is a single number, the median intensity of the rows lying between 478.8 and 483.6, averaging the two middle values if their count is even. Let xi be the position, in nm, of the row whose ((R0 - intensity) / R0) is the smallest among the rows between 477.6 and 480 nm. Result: 477.8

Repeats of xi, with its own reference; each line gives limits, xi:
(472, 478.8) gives 473.9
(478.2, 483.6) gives 480.2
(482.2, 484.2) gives 482.6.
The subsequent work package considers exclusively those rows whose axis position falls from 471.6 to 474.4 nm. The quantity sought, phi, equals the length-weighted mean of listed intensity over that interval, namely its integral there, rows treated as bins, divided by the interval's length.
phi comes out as 3.21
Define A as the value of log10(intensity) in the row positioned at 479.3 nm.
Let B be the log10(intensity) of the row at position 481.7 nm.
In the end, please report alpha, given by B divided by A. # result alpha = 0.93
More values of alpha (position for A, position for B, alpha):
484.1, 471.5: 1.24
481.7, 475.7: 1.13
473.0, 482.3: 0.95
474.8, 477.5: 0.79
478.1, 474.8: 1.27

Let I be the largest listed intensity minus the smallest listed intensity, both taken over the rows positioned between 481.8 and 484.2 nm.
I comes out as 0.73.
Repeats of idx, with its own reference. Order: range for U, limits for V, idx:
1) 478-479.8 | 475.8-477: -0.1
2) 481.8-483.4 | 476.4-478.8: -0.4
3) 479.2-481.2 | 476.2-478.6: 0.1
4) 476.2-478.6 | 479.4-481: -0.1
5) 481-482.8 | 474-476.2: -0.6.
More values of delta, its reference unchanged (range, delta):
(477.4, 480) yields -0.23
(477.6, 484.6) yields 0.05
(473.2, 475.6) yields -0.11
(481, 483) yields 0.02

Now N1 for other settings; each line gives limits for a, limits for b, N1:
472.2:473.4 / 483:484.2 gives 0.97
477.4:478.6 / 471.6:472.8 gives 0.92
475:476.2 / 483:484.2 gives 0.98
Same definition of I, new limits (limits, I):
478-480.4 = 0.92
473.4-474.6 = 0.62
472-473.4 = 1.00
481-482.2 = 0.36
